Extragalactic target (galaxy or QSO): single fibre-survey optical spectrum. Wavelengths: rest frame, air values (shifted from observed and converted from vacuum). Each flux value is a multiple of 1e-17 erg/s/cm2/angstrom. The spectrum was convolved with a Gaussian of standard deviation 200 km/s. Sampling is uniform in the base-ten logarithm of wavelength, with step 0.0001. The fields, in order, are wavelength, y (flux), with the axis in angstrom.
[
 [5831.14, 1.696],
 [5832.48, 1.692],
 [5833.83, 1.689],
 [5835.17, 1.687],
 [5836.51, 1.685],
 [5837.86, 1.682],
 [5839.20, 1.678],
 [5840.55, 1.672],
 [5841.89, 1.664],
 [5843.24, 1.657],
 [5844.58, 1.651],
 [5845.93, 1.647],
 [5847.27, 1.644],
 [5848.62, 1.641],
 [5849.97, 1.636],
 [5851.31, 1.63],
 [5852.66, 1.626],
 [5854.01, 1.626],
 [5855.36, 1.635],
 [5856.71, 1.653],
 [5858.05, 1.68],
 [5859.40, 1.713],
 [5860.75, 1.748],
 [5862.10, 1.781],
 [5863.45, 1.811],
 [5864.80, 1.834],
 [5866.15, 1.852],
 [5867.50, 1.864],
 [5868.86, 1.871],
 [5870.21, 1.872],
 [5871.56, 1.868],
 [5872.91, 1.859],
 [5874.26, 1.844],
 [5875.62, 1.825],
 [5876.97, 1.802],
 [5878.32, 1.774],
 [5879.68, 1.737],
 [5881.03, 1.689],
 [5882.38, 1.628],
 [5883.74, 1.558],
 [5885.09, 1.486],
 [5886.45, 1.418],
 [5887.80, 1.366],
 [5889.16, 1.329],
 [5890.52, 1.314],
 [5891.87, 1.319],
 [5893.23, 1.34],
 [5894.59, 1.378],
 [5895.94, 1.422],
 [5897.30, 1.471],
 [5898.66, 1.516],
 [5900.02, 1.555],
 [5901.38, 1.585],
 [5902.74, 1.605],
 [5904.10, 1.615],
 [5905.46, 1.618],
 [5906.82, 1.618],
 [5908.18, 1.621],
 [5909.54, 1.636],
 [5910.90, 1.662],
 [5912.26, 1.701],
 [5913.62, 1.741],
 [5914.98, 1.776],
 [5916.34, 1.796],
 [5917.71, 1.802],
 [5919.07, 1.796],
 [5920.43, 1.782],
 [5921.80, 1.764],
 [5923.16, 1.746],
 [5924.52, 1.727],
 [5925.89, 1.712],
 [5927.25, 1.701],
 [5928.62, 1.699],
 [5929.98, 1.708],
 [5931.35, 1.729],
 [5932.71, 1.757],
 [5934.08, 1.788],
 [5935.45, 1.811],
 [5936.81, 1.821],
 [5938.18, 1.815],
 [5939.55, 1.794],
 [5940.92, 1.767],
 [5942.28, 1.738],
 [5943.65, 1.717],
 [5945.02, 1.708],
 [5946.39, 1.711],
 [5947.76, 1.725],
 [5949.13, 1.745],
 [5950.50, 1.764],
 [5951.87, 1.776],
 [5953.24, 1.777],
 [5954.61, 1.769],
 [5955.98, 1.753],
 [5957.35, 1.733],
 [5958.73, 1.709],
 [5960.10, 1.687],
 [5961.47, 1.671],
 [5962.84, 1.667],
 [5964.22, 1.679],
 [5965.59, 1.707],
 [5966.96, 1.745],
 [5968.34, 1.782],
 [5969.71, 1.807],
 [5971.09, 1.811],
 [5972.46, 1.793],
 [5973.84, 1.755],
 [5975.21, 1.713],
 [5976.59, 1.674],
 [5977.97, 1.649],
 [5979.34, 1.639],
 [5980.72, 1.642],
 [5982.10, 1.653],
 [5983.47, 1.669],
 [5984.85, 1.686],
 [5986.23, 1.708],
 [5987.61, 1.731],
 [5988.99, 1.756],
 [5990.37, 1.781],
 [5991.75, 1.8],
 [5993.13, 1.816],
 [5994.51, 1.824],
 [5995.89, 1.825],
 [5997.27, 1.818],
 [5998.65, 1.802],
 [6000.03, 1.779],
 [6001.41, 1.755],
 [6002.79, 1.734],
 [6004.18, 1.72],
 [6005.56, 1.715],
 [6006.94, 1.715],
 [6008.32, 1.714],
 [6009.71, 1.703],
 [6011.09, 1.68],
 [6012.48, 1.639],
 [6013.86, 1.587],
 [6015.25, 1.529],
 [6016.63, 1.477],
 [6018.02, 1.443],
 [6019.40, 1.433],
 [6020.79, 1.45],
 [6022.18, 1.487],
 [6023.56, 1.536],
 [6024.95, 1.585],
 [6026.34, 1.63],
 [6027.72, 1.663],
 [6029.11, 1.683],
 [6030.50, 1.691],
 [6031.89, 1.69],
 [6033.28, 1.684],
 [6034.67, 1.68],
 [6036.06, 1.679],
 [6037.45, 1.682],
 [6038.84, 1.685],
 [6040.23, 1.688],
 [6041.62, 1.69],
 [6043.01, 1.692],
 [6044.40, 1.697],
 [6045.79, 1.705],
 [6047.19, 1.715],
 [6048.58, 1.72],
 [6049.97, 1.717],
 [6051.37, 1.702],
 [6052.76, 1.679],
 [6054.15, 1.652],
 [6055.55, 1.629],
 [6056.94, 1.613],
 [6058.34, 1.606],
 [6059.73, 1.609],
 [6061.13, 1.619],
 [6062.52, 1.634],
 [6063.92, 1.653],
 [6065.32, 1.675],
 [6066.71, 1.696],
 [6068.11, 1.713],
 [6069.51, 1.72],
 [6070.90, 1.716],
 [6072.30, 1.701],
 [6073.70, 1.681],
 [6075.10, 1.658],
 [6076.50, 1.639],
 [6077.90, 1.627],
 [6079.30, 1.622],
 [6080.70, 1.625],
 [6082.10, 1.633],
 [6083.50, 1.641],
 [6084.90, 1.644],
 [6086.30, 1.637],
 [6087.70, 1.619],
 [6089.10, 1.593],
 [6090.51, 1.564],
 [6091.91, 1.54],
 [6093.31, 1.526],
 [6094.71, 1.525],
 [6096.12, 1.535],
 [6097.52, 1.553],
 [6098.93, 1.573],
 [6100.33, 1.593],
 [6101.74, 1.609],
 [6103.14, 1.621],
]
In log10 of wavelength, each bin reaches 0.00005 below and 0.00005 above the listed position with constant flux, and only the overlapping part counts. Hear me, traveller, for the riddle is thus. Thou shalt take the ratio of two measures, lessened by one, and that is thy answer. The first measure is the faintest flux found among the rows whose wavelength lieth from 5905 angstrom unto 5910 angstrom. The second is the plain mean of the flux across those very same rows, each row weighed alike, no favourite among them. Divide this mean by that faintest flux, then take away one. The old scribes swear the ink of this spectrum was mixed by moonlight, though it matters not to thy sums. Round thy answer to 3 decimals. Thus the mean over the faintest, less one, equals 0.003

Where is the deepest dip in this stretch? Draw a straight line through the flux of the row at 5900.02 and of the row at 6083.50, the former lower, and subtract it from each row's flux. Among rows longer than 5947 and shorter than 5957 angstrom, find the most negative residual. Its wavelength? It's 5947.76 angstrom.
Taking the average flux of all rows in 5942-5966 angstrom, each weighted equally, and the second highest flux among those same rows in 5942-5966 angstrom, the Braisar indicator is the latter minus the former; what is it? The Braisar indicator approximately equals 0.052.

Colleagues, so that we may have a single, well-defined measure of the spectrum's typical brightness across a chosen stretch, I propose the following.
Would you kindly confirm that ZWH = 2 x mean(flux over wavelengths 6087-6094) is 3.14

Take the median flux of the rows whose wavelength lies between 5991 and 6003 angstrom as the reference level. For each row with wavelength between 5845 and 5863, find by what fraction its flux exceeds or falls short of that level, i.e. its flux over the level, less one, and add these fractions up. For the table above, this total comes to -1.0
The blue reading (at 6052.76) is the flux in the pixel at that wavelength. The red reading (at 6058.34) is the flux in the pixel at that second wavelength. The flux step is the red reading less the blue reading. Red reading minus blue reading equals -0.07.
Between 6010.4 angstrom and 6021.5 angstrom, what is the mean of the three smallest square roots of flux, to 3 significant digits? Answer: 1.20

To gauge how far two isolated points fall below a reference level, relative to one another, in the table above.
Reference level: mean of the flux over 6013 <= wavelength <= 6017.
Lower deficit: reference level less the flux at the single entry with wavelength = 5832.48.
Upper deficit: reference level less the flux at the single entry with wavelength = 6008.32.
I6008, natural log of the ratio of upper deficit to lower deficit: 0.1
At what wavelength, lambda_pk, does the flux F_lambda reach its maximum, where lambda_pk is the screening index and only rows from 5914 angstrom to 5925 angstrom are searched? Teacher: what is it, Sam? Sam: 5917.71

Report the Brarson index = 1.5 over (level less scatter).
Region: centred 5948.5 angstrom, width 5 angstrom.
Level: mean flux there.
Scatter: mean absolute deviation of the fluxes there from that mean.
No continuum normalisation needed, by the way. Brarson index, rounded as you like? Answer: 0.873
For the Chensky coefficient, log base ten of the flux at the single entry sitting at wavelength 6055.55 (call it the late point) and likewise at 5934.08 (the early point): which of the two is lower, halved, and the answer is 0.106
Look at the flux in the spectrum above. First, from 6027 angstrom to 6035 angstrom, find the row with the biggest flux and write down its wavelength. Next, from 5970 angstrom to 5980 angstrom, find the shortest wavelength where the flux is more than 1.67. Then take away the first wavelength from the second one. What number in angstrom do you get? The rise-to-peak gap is -59.4 angstrom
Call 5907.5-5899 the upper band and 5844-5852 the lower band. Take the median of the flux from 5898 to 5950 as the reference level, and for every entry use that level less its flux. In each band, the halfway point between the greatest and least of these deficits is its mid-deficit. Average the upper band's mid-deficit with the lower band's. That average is 0.11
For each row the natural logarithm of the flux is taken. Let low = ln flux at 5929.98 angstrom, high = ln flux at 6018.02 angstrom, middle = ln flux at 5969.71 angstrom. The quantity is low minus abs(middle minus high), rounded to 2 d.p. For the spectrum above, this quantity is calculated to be 0.31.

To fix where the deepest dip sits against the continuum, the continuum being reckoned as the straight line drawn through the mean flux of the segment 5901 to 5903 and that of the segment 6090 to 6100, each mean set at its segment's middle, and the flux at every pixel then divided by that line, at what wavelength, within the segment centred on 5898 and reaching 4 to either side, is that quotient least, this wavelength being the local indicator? 5894.59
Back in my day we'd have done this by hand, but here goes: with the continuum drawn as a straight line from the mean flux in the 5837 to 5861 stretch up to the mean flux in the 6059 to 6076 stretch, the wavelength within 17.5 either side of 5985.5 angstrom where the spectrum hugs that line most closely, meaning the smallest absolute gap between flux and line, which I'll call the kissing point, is 5983.47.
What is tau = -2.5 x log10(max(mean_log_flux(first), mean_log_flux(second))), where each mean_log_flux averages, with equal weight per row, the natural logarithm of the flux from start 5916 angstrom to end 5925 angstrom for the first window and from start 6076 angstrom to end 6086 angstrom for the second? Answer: 0.605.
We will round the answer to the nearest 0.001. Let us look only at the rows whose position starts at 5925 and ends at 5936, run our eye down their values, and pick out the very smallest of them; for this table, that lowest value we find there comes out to 1.699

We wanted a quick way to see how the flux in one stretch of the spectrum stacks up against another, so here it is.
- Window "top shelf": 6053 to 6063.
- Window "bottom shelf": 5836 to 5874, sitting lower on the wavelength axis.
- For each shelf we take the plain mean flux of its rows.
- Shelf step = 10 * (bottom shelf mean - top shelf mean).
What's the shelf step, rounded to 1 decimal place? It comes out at 1.0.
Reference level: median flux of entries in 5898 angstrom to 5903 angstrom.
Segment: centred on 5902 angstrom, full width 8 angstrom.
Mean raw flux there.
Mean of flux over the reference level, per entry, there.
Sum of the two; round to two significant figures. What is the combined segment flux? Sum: 2.6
